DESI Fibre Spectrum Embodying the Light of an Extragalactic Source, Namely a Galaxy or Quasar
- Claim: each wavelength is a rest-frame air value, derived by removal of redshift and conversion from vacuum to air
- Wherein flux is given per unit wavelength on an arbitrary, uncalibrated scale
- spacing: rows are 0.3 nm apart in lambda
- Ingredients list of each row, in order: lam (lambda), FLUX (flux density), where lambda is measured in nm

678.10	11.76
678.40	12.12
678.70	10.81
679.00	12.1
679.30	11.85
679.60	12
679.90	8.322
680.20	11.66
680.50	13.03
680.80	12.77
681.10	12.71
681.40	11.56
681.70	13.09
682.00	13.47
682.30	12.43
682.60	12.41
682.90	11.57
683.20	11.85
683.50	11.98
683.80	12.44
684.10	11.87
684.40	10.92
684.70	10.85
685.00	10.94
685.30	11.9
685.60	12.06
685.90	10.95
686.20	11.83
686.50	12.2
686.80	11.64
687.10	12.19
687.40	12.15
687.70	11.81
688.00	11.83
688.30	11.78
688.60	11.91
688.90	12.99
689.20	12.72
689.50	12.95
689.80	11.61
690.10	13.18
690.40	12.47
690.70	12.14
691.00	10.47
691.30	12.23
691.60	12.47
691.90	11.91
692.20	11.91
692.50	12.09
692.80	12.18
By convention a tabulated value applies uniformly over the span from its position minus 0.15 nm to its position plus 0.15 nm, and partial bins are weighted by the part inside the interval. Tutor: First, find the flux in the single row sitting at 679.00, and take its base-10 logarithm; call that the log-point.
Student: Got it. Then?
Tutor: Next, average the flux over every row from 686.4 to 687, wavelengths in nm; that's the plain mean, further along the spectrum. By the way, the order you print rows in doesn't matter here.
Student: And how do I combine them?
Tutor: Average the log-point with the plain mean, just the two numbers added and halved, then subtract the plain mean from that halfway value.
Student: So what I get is -5.4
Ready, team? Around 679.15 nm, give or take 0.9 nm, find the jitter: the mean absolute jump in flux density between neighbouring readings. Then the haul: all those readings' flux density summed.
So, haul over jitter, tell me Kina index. 50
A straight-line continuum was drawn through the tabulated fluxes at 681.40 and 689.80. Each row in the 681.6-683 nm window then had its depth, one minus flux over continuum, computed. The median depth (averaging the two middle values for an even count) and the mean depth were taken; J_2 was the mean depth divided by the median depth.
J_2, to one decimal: 1.2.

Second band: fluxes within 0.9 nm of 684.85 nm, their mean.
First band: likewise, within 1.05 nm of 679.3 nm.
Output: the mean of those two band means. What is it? 11.3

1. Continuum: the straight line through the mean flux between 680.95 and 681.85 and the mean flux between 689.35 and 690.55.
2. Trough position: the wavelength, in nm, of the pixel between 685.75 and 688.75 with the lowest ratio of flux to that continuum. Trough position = 685.90 nm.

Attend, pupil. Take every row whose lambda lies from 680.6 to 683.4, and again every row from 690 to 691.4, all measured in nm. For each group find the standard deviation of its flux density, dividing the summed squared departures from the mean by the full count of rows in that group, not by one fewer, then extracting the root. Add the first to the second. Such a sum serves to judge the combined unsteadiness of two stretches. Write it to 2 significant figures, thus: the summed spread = 1.5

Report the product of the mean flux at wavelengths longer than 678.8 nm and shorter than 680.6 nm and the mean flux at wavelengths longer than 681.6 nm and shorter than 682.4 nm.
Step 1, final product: 149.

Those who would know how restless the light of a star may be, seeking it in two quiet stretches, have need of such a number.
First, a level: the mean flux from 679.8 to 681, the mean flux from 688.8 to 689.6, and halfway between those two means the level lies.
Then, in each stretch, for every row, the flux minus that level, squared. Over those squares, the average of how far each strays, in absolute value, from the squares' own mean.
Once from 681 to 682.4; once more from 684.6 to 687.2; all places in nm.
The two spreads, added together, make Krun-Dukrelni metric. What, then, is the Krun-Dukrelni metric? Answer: 1.2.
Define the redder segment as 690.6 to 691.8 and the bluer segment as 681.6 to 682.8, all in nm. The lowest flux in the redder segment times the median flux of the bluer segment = 134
